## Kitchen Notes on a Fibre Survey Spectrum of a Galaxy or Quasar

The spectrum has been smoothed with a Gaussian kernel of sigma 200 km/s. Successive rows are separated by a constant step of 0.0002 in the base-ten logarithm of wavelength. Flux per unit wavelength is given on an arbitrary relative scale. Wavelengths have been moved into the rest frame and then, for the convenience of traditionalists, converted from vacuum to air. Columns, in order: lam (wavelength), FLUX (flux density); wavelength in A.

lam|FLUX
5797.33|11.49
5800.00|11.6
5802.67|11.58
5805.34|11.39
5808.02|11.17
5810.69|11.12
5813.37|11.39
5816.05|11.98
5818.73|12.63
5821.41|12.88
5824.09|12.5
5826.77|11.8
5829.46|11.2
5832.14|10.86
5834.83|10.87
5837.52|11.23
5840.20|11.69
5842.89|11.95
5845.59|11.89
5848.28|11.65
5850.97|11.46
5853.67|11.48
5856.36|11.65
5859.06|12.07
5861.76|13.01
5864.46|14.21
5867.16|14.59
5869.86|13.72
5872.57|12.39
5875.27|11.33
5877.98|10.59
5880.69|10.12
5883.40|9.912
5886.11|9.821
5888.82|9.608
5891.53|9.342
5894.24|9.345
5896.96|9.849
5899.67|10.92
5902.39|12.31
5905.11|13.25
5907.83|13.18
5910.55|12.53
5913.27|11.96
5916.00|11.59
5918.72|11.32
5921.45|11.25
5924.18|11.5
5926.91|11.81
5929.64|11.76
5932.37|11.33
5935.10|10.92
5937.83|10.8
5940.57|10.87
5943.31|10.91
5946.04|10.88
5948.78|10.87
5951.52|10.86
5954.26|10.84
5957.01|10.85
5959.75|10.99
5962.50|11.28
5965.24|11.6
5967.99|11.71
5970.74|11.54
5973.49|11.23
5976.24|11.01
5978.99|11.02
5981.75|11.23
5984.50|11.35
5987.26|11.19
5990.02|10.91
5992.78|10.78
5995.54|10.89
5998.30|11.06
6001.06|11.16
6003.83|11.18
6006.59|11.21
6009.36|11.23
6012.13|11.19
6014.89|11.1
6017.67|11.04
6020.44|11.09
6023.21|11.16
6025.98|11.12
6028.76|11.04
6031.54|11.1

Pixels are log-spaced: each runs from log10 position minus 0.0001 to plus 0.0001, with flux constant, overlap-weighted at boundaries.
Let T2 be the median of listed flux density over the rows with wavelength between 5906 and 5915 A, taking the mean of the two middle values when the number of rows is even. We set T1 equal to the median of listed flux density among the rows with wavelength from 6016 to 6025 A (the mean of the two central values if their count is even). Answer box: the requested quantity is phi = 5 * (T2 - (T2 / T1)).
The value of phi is 57.0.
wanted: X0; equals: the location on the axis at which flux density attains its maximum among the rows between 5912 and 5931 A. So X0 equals 5913.27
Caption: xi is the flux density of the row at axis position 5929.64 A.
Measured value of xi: 11.76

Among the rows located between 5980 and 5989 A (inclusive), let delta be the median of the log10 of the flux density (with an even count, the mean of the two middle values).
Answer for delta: 1.05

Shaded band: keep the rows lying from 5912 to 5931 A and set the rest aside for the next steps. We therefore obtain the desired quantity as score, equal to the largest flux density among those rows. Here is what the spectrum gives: 11.96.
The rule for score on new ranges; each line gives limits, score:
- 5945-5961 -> 10.99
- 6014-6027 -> 11.16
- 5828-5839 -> 11.23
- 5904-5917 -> 13.25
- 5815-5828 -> 12.88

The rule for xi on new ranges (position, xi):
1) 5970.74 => 11.54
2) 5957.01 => 10.85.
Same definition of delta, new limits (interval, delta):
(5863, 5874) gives 1.14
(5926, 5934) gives 1.07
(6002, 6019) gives 1.05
